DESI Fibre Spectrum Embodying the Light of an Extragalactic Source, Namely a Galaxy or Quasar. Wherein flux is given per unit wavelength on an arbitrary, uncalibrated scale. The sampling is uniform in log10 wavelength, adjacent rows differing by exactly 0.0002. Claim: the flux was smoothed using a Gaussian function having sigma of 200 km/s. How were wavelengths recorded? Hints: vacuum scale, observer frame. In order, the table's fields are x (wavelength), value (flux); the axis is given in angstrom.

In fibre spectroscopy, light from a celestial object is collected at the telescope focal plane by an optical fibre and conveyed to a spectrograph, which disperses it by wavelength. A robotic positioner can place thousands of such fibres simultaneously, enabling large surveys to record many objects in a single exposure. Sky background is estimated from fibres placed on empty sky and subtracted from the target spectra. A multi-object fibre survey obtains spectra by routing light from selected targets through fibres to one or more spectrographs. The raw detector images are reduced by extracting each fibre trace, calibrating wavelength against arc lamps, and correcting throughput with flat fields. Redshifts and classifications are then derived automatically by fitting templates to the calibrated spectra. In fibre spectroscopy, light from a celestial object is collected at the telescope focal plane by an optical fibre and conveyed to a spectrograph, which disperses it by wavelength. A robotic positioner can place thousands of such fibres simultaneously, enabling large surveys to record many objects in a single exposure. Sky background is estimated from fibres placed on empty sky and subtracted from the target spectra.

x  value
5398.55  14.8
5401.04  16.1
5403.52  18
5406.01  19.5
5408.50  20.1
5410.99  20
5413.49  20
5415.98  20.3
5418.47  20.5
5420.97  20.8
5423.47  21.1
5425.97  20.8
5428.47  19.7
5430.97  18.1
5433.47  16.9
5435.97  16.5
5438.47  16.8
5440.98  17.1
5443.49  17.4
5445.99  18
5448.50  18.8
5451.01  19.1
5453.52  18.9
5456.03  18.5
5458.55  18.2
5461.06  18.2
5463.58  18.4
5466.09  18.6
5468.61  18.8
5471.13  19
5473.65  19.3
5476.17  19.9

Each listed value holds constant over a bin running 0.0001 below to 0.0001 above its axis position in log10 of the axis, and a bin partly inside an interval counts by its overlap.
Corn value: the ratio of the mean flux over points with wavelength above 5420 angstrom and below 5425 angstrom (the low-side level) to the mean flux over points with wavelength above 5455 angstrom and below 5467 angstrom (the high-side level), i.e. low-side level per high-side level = 1.14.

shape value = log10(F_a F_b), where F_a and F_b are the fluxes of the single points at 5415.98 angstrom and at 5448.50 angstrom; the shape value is 2.58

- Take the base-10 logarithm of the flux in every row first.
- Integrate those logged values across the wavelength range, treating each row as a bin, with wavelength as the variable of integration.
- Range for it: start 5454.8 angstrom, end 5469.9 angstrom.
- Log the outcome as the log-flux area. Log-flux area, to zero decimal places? 19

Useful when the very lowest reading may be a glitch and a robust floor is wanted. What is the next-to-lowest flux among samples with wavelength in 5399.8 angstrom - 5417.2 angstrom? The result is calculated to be 18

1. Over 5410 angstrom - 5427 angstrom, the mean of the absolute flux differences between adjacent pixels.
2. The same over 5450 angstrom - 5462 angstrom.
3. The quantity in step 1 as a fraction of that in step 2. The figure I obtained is 1.0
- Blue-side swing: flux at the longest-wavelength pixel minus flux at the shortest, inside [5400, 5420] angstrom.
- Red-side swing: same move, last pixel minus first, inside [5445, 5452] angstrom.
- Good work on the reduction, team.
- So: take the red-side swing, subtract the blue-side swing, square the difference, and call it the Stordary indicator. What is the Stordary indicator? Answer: 11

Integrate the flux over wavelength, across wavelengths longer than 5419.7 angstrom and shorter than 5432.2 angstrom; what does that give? 251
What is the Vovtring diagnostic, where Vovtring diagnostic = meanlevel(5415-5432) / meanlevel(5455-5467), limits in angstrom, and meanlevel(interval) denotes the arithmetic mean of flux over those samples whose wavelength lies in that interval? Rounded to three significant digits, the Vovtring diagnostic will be 1.10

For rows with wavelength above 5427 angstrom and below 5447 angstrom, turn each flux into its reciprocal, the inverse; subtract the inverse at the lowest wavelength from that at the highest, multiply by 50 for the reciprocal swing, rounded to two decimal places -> 0.24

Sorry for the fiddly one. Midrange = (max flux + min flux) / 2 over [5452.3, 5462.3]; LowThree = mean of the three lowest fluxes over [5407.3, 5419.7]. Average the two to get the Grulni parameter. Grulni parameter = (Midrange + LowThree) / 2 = 19.3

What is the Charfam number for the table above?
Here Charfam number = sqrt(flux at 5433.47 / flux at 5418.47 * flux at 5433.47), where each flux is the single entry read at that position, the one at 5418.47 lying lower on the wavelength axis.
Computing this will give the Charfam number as 3.73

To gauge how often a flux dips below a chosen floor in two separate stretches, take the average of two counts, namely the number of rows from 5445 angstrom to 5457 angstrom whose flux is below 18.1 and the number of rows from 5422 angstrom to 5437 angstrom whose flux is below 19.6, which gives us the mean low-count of 2.0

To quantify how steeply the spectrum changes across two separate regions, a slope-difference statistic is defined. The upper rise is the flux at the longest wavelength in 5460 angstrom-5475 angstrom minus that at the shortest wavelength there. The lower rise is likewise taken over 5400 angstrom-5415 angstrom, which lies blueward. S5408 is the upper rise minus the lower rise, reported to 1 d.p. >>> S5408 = -2.8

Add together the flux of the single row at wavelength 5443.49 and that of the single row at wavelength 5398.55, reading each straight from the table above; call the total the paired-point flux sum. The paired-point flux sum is 32.2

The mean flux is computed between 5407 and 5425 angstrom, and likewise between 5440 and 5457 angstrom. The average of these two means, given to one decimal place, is 19.3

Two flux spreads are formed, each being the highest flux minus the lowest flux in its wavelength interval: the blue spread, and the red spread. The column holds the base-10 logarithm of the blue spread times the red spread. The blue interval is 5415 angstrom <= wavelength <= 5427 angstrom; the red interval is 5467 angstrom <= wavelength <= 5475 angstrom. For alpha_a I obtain -0.4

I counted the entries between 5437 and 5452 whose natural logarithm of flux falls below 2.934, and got 5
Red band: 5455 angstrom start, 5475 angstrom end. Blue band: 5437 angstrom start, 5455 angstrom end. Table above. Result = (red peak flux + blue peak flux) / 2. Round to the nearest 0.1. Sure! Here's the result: 19.2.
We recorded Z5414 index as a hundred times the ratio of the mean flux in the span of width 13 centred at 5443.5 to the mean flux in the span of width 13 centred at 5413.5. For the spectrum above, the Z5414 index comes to 87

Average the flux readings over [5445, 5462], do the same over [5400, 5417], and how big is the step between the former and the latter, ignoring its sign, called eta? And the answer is 0.6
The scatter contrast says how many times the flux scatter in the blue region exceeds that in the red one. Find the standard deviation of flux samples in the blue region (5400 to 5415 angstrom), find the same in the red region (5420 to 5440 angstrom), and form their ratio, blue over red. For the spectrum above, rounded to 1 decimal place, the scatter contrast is 0.8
